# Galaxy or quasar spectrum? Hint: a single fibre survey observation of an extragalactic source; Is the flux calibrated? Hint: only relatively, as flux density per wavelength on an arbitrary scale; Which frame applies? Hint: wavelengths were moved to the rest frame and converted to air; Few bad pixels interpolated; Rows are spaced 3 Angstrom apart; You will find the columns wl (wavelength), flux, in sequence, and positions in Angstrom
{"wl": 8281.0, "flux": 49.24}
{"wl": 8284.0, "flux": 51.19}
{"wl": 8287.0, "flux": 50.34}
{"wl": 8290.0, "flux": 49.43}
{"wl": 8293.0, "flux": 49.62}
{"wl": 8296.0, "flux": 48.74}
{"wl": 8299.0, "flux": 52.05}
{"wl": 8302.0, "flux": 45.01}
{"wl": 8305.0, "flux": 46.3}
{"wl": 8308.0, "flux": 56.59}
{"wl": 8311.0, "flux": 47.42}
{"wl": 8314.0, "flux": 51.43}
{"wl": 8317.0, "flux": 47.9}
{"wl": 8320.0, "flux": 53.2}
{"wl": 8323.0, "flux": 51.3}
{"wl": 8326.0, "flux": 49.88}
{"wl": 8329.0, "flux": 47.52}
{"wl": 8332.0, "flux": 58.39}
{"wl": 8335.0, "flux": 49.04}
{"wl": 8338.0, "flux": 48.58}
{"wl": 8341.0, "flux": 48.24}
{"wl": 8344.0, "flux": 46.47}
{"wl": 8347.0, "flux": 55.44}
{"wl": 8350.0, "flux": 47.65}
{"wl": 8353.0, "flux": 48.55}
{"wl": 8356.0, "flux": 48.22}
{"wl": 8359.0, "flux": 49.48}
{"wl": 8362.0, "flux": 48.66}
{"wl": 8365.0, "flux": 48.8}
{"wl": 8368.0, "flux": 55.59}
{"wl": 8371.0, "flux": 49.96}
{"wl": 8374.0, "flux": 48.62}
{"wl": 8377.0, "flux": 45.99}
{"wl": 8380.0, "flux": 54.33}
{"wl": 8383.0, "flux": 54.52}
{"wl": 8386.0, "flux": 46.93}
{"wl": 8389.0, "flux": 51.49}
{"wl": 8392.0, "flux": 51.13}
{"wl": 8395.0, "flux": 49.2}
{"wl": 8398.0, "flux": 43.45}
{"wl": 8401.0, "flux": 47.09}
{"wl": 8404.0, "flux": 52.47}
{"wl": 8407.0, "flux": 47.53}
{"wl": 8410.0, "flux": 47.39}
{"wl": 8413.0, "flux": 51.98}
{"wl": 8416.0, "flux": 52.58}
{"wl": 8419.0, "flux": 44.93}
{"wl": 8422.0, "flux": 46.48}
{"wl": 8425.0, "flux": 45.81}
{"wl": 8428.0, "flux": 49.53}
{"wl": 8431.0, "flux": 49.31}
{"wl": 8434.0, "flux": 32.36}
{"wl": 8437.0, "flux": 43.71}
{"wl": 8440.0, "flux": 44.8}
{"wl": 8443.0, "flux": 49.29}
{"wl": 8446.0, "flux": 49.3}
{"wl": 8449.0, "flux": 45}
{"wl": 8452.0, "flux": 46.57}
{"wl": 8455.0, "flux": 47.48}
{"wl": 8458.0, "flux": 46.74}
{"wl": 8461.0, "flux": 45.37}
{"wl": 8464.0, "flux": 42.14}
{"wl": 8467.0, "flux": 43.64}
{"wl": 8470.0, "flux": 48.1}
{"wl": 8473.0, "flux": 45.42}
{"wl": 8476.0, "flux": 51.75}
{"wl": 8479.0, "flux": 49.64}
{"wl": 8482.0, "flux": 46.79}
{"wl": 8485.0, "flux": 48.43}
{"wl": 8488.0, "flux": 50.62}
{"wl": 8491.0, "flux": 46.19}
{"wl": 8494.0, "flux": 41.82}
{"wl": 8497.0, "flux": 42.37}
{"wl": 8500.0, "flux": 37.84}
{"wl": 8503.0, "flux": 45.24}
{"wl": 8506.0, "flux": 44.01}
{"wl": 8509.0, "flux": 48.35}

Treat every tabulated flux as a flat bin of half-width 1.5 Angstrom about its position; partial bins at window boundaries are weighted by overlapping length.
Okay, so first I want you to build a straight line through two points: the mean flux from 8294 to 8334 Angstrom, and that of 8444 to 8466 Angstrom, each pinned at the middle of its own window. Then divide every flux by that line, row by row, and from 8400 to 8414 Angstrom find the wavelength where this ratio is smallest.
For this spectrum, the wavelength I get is 8401.0 Angstrom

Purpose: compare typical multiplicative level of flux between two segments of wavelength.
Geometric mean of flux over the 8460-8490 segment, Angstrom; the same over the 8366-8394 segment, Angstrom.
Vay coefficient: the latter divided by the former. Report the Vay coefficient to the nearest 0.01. 1.08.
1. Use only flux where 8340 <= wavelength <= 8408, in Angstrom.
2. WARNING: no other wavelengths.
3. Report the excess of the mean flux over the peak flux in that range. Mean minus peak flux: -6.0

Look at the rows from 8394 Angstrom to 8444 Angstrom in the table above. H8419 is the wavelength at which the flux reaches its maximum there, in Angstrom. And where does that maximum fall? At 8416.0 Angstrom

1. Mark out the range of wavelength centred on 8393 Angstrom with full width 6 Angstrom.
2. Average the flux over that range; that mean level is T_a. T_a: 50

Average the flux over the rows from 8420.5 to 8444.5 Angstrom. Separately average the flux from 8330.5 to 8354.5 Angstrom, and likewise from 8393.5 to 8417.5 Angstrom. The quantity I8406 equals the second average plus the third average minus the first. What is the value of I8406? 54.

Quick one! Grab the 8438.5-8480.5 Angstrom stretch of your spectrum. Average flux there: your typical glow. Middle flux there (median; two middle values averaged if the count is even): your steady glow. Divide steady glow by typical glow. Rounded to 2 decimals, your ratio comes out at 1.00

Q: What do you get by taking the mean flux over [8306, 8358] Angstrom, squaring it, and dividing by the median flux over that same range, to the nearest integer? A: 52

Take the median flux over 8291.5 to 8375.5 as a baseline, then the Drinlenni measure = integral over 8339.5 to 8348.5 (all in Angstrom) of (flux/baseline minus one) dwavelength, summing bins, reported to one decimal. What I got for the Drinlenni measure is 0.2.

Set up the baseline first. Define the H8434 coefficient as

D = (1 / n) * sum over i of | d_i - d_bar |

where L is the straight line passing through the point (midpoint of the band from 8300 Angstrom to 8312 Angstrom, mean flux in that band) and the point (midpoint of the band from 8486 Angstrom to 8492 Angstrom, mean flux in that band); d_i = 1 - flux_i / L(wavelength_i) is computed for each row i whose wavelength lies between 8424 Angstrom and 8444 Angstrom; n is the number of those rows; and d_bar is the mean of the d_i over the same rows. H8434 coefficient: 0.08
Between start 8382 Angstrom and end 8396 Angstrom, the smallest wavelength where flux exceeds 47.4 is 8383.0 Angstrom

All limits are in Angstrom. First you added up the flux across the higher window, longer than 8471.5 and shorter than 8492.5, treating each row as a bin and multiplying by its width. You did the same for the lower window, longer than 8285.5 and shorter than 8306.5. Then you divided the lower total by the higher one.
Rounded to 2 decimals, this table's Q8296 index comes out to 1.01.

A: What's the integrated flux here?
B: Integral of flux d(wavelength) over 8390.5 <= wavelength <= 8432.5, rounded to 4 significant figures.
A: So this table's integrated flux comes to 2037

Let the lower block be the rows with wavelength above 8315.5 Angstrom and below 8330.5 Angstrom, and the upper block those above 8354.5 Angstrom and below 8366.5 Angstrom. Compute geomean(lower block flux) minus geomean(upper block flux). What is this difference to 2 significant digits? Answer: 1.1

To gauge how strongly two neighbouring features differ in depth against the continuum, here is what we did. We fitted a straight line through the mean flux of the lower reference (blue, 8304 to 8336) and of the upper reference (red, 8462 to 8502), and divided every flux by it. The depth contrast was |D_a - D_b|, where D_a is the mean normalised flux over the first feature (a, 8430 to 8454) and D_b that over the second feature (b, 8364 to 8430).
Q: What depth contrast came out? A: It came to 0.061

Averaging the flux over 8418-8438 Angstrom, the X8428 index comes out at 45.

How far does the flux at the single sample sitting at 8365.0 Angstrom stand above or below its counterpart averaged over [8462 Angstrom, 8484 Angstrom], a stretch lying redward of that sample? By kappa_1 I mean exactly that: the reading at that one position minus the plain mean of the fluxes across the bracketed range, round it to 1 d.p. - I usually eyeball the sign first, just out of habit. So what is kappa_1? 2.0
